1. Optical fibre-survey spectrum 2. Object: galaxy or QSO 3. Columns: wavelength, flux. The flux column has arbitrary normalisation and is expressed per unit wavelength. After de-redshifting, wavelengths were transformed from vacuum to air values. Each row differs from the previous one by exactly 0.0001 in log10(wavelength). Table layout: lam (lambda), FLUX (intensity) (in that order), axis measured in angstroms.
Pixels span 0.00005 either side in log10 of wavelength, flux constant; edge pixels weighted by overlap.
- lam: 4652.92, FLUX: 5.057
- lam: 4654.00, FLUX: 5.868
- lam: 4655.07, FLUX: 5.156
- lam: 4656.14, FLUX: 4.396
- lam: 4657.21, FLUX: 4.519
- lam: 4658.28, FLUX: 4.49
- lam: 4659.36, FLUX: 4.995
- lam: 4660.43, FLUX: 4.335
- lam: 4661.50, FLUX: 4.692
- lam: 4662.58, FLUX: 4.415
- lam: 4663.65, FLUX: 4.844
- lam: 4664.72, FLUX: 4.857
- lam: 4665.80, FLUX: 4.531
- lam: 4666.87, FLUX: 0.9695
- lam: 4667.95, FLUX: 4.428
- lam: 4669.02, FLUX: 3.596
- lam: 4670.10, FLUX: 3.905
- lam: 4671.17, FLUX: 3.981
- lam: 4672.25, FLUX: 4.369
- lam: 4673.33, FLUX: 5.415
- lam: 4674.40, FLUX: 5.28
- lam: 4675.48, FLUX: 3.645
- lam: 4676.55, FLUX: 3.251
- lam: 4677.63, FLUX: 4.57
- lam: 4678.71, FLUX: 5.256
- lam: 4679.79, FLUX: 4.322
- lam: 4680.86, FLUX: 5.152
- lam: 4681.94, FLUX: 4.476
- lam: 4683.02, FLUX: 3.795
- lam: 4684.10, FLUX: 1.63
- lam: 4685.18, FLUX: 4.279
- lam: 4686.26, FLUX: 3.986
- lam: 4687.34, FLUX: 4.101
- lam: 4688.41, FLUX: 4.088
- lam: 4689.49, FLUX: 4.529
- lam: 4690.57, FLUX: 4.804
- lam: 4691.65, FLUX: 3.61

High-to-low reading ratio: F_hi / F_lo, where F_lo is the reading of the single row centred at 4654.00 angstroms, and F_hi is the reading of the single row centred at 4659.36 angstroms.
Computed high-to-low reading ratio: 0.85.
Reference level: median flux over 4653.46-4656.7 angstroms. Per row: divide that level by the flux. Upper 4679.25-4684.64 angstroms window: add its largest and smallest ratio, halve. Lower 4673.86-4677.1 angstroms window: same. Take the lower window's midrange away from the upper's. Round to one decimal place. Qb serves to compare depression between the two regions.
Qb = 0.8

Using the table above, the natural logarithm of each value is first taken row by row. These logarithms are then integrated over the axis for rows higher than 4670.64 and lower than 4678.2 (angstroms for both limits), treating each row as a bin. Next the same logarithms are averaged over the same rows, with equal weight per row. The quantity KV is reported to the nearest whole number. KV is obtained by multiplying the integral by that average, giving 16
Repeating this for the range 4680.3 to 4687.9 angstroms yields 13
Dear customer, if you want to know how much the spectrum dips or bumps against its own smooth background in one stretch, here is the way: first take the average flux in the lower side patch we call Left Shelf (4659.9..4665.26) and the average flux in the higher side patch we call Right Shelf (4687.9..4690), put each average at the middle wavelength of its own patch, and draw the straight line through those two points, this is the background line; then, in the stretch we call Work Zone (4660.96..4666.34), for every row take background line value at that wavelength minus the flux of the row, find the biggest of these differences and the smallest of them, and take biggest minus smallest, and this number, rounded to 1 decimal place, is 0.5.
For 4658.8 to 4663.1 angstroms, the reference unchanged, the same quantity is 0.6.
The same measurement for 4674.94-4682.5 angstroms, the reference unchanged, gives 2.0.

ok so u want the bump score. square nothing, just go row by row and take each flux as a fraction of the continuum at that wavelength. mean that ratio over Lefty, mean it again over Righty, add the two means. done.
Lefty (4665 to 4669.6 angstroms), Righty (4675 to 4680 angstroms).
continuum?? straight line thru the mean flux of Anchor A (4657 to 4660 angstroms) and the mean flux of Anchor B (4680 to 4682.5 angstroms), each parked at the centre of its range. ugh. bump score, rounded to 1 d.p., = 1.6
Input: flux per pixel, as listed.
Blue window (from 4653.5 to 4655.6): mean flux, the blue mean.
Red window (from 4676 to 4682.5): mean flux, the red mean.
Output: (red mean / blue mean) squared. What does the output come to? 0.67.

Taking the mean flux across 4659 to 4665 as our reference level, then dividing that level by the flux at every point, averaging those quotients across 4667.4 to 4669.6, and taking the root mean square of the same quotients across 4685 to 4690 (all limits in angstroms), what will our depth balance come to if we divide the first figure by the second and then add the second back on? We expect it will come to 2.2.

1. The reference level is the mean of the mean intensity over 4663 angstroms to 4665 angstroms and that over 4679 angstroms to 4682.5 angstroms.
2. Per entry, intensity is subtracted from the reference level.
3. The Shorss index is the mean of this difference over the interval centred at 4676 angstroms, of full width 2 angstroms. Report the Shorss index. 1.3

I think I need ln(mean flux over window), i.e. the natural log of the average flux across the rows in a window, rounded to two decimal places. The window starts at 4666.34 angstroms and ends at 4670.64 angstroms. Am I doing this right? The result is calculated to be 1.17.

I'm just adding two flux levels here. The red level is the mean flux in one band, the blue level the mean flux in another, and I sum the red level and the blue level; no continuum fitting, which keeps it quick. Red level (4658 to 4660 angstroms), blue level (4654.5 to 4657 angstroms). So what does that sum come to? 9.5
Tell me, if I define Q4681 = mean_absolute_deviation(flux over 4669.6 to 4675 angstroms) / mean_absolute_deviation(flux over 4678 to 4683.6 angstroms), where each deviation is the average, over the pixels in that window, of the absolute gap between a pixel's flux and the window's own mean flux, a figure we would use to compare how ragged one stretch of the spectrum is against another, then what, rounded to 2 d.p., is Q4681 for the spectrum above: 1.25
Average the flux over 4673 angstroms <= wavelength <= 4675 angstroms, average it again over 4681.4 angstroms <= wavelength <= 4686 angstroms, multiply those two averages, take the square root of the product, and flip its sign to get -4.35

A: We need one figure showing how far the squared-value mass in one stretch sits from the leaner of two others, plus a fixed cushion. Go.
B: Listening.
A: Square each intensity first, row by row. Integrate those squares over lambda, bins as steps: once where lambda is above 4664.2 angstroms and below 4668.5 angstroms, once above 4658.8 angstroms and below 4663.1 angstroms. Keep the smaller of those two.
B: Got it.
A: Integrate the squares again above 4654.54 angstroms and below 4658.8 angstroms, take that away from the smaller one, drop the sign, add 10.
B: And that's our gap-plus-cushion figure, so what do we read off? 33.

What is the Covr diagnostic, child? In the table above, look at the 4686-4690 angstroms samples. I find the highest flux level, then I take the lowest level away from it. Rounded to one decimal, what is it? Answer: 0.5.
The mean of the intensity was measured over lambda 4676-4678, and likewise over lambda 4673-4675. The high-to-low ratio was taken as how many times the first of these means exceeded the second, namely 0.73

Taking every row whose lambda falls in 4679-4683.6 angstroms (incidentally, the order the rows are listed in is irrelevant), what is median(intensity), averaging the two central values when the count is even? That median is 4.40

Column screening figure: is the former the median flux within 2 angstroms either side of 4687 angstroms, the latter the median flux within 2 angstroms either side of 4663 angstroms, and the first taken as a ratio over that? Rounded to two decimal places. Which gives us 0.86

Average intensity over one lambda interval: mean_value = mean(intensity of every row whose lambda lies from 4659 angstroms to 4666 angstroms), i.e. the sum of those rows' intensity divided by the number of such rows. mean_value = 4.67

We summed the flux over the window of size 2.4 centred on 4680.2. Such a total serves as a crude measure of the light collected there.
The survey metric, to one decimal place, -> 9.5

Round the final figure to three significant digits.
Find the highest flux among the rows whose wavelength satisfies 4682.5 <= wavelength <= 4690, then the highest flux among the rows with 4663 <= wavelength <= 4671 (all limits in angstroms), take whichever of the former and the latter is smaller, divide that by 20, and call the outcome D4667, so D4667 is 0.226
